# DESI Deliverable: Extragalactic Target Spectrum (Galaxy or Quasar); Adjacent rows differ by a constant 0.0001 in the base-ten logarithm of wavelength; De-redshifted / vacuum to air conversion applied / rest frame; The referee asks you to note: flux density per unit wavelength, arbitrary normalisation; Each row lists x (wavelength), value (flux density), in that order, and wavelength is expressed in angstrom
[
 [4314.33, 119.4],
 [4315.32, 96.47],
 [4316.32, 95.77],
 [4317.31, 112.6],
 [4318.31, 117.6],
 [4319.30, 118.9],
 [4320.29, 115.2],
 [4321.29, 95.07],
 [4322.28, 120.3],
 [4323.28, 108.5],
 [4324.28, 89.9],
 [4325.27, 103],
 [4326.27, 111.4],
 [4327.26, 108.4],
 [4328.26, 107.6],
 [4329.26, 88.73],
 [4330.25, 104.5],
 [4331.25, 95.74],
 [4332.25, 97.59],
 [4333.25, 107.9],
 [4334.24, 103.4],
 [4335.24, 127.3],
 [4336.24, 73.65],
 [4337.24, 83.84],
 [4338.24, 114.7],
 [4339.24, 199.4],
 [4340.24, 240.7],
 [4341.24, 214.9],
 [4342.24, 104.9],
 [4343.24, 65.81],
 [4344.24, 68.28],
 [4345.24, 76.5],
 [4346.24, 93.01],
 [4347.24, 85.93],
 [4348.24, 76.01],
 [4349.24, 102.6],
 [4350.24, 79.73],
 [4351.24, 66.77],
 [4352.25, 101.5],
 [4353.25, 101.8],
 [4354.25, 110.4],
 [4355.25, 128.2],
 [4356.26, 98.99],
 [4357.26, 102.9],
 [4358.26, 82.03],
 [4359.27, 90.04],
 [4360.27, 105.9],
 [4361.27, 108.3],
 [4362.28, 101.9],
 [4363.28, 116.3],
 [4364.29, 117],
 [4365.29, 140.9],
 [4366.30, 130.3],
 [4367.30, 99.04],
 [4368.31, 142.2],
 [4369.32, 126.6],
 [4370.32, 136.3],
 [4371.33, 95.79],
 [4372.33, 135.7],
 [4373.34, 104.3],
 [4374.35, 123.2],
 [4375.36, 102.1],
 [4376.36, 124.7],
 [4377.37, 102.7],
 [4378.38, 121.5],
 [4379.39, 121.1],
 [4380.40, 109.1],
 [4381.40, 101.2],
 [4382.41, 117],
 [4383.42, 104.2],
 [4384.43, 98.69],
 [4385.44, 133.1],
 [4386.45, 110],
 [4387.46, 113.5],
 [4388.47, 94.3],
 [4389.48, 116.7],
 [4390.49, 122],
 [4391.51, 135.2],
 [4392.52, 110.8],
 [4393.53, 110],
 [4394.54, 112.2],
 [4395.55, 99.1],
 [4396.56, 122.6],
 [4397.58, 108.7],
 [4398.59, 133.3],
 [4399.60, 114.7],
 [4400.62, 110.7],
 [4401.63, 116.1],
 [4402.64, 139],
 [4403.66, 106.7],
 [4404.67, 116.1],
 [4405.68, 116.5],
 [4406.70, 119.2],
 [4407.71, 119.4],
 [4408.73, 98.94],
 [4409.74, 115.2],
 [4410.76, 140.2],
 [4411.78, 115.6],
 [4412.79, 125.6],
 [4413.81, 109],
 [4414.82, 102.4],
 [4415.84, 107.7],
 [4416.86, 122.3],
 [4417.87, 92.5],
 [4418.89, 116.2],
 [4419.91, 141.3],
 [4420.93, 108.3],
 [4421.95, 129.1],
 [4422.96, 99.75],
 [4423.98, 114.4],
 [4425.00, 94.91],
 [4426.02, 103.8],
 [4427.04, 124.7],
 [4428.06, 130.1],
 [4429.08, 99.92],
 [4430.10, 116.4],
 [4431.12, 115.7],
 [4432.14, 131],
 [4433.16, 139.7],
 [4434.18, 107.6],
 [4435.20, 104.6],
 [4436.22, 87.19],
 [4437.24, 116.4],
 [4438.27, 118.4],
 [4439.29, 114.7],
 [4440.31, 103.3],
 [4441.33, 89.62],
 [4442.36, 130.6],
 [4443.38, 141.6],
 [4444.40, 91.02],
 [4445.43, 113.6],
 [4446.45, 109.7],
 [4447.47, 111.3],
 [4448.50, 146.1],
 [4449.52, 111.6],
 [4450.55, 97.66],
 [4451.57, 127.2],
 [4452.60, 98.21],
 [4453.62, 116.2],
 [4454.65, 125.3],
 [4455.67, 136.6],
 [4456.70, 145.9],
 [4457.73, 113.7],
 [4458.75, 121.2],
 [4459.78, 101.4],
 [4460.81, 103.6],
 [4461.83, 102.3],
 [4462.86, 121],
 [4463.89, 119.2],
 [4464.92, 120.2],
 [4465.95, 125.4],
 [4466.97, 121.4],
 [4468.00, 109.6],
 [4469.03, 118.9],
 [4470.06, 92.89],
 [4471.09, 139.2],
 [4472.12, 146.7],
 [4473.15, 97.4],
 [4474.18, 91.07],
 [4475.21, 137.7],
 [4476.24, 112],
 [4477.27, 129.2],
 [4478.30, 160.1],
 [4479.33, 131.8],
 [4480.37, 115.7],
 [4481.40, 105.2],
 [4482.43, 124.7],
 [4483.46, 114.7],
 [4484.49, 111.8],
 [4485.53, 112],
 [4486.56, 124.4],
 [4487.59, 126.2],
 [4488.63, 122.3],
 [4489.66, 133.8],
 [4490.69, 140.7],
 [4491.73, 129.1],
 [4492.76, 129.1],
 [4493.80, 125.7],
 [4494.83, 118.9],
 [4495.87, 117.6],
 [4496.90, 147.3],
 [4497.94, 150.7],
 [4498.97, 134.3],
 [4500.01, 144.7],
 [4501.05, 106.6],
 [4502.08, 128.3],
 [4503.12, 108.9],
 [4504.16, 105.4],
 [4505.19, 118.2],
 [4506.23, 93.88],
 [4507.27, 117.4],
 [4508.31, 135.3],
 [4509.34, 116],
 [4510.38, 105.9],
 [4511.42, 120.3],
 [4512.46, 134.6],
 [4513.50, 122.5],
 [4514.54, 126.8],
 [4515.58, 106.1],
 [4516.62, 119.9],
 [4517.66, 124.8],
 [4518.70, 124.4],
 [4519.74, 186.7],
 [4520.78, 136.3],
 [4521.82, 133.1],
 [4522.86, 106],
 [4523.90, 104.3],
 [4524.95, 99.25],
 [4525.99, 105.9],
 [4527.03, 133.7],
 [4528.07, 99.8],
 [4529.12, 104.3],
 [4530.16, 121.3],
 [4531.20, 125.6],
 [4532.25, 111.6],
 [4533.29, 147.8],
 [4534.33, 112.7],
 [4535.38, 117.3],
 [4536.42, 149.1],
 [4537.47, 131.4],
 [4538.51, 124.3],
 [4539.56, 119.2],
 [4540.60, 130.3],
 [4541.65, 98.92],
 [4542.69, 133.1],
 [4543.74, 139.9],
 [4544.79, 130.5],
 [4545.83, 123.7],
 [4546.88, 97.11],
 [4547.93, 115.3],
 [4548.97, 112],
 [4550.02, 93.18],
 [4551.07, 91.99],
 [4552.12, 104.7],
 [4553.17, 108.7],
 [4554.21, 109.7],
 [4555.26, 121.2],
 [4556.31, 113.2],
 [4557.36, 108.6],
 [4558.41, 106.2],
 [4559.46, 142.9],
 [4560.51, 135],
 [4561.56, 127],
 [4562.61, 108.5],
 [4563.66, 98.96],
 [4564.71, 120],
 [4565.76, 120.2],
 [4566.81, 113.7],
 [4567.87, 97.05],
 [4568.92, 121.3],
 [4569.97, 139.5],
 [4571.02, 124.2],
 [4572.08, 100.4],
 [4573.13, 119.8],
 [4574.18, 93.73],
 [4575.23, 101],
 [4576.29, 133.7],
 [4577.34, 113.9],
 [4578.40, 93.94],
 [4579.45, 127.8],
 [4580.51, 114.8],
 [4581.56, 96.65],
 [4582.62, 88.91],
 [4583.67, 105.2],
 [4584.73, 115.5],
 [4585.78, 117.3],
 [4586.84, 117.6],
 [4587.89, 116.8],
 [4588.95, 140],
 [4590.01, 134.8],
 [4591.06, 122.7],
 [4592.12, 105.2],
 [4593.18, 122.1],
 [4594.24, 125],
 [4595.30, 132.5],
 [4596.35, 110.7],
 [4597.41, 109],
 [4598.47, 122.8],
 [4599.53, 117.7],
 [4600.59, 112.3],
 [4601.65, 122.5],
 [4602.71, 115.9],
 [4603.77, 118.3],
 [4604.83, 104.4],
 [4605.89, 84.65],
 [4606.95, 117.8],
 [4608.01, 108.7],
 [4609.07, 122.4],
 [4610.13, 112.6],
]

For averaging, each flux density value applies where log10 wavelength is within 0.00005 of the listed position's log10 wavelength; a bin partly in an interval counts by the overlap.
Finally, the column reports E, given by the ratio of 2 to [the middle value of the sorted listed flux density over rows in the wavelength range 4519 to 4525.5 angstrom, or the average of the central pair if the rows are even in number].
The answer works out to 0.0167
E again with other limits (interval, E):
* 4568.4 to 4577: 0.0166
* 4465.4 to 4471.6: 0.0166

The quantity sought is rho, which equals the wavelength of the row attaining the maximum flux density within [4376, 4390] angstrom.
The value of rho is 4385.44 angstrom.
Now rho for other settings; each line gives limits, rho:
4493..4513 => 4497.94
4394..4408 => 4402.64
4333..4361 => 4340.24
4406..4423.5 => 4419.91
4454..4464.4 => 4456.70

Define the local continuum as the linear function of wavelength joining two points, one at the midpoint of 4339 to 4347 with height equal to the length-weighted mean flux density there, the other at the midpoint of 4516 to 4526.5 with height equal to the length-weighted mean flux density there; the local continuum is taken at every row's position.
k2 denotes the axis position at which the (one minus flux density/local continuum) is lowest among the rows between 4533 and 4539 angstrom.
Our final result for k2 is 4536.42 angstrom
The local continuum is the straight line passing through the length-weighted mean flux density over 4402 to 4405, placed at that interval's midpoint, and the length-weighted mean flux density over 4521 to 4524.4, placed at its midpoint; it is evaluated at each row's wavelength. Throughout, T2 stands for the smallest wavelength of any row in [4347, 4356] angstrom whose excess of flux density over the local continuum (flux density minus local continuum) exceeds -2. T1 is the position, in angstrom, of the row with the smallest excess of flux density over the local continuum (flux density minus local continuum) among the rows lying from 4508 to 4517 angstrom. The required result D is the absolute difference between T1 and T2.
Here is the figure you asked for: 155.1 angstrom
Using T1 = 4510.38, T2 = 4355.25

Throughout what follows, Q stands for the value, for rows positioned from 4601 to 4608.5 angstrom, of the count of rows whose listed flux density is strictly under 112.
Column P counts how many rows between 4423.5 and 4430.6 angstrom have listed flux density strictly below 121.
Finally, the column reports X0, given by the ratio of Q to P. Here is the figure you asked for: 0.6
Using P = 5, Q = 3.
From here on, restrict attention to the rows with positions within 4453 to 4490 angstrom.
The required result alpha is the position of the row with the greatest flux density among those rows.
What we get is 4478.30 angstrom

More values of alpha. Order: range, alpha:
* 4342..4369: 4368.31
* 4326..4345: 4340.24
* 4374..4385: 4376.36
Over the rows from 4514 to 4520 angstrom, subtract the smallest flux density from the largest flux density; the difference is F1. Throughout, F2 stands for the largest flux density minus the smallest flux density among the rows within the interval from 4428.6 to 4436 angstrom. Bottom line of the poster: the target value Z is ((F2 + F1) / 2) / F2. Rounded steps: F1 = 81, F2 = 39.8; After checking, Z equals 1.5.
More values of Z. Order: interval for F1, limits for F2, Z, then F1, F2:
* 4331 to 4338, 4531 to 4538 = 1.2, 54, 37.5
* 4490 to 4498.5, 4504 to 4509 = 0.9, 33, 41.4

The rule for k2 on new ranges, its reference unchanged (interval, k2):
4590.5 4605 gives 4595.30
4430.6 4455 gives 4448.50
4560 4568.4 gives 4560.51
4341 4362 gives 4341.24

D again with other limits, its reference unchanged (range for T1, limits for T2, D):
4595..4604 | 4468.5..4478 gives 128.4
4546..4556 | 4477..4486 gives 73.8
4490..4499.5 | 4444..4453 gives 47.4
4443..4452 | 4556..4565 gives 115.1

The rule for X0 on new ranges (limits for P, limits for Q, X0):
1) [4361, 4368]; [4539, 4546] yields 0.2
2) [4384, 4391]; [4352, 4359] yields 1.2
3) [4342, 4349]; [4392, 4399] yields 0.6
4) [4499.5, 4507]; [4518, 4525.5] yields 0.6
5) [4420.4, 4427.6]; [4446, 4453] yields 1.0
